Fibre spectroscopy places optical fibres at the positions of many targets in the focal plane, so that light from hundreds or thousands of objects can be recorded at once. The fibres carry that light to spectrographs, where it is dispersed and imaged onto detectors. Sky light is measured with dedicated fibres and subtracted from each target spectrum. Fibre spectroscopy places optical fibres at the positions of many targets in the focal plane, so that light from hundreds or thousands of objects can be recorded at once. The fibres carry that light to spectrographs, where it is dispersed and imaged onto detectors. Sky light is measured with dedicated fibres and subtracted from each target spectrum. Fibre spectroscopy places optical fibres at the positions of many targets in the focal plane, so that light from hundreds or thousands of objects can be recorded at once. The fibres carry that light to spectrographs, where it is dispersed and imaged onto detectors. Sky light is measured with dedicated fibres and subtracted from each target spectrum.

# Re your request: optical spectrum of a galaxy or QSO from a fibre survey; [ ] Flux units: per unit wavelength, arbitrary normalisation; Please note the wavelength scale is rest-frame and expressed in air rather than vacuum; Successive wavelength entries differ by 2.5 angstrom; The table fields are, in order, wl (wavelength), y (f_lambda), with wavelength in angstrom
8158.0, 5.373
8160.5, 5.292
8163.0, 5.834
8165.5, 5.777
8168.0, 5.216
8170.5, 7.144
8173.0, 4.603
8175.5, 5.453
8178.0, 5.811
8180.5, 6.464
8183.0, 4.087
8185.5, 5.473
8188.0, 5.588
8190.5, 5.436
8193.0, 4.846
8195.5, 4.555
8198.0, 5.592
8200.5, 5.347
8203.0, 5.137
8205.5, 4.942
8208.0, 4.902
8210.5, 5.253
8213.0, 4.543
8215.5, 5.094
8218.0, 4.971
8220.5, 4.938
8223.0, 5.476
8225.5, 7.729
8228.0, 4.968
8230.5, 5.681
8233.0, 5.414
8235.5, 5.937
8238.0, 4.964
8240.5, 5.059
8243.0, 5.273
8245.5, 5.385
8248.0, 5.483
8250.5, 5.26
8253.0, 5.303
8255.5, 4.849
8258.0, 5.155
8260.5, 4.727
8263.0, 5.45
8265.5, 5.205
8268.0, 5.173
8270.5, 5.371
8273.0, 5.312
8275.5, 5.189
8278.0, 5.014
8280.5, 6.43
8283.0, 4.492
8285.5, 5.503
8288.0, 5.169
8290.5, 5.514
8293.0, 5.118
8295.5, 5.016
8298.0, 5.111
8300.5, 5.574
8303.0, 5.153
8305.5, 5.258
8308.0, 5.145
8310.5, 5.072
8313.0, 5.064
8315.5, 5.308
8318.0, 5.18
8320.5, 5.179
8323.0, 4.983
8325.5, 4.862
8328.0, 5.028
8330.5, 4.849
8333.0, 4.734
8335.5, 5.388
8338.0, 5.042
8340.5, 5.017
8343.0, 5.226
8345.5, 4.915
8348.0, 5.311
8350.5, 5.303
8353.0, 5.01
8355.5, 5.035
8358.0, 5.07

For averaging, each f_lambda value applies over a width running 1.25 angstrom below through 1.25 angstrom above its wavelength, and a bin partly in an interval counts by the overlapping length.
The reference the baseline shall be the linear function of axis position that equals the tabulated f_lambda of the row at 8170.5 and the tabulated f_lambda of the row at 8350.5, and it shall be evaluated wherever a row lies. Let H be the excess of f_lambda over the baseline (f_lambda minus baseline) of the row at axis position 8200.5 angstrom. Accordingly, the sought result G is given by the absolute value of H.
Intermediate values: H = -1.49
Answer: 1.5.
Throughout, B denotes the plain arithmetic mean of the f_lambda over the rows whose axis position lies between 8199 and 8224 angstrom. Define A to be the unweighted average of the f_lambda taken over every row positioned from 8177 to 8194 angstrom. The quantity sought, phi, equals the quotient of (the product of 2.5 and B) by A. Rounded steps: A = 5.39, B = 5.06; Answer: 2.35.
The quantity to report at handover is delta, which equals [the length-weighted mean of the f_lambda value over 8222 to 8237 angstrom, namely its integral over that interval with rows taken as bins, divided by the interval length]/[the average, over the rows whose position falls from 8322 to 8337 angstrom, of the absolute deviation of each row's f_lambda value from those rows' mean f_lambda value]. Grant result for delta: 37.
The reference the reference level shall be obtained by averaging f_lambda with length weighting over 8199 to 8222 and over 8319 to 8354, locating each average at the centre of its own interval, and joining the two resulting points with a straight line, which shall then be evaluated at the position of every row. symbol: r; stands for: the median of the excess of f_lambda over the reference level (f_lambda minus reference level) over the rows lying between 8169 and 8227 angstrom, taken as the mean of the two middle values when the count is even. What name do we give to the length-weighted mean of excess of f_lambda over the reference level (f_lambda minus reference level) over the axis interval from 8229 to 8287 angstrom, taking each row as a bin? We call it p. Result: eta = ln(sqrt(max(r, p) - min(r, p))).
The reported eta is -1.97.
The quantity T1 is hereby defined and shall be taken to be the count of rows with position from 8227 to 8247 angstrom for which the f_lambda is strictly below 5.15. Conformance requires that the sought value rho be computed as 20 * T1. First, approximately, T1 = 3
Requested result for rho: 60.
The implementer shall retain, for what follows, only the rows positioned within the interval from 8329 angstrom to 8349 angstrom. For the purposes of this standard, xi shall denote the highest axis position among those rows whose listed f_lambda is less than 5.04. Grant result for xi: 8345.5 angstrom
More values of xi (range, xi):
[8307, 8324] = 8323.0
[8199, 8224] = 8220.5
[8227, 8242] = 8238.0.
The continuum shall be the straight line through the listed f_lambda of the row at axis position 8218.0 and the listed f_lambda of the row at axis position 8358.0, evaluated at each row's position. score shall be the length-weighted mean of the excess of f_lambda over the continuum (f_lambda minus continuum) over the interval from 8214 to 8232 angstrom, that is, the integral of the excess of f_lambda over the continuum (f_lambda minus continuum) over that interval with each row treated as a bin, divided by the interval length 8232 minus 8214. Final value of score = 0.56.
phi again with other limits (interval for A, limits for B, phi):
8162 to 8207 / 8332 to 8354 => 2.36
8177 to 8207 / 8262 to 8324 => 2.48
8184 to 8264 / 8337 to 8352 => 2.43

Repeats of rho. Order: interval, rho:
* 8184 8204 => 60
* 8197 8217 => 100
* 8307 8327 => 100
